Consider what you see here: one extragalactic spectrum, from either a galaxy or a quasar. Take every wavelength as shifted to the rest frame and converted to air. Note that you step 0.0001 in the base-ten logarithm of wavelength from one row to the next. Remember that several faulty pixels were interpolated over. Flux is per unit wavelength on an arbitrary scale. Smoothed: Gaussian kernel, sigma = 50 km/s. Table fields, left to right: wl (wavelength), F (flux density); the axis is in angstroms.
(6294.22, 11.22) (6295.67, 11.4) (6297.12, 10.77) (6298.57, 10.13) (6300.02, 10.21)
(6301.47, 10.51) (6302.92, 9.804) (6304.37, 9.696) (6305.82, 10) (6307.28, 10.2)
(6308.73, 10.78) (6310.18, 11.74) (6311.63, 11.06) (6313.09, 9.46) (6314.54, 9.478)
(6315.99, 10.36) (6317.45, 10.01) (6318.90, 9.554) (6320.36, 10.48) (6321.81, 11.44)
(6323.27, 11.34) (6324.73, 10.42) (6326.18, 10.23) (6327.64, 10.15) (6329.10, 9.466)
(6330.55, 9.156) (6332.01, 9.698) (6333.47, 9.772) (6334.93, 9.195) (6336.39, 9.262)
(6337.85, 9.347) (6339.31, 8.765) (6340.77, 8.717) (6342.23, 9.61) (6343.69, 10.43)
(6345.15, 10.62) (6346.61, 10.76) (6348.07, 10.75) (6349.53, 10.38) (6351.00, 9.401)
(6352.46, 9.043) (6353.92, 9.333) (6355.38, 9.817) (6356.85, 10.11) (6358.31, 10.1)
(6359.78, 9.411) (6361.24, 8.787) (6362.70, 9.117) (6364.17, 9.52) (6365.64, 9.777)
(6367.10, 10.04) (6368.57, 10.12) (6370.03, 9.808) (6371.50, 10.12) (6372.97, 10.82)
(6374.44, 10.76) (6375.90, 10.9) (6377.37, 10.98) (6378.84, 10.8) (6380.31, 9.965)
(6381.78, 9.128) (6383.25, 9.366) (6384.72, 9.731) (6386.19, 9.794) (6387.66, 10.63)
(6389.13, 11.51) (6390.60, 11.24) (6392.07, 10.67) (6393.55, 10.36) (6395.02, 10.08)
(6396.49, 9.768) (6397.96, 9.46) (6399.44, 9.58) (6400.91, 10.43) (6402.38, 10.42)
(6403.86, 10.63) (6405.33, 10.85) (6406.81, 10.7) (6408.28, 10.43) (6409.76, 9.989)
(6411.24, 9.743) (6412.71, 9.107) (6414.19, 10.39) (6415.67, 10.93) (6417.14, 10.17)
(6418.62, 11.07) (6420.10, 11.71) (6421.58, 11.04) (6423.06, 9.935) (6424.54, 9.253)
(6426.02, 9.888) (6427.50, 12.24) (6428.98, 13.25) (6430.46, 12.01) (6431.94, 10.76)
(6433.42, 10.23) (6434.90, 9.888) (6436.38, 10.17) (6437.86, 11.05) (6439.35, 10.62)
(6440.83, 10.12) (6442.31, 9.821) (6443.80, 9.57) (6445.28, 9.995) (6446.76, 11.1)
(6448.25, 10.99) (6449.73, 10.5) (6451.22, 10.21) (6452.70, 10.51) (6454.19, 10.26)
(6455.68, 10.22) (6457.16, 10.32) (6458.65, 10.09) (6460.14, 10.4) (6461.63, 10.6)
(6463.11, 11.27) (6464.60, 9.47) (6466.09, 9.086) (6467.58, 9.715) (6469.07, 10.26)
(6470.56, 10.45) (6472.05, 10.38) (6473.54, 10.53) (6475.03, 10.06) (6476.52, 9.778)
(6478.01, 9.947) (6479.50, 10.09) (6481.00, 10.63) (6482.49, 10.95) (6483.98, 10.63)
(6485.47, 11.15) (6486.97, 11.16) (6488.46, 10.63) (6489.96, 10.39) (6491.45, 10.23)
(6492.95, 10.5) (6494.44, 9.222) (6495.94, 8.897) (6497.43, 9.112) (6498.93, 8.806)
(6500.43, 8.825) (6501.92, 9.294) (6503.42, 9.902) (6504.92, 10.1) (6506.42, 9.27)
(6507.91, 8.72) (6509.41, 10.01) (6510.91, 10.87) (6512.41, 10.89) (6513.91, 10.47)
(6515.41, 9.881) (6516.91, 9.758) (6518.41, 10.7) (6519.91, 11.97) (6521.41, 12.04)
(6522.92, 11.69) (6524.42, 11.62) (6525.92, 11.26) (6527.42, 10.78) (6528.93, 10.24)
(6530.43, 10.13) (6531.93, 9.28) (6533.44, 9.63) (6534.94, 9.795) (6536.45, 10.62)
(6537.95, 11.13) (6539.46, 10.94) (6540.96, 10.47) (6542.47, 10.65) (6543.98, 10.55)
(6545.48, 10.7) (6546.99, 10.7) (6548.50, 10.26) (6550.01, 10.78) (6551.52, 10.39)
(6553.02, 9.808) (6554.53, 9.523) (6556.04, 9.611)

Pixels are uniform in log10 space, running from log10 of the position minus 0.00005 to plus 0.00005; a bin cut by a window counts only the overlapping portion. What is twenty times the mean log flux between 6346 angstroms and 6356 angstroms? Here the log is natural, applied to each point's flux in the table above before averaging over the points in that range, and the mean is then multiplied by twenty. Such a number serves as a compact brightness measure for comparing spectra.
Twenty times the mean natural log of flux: 45.9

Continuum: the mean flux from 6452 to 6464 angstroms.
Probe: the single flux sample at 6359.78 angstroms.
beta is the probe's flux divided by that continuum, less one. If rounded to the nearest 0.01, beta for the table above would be -0.10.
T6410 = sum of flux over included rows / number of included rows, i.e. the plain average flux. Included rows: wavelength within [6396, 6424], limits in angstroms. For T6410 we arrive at 10.3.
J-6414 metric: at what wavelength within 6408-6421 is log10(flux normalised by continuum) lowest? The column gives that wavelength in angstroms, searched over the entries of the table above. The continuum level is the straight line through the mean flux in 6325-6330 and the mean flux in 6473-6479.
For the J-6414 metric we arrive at 6412.71 angstroms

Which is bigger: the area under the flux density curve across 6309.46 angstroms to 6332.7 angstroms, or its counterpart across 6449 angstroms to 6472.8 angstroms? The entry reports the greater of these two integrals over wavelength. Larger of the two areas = 244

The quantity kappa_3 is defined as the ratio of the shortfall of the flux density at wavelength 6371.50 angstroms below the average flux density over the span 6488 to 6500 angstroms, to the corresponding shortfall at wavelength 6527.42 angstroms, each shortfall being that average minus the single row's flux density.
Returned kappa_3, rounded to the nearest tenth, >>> 0.4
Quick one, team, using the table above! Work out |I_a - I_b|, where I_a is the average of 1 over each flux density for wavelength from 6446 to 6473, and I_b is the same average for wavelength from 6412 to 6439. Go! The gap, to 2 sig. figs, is 0.0031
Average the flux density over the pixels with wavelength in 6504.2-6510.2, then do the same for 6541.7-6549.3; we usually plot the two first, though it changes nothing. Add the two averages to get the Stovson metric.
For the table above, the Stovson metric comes 20.1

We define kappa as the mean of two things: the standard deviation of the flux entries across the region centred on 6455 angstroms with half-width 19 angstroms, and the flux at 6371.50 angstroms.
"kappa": 5.31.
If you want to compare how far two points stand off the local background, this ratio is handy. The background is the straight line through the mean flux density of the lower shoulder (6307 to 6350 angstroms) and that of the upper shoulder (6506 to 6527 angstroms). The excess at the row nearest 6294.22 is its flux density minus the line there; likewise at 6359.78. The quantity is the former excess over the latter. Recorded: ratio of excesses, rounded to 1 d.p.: -1.6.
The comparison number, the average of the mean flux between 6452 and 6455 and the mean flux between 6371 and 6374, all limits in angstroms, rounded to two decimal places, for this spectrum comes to 10.43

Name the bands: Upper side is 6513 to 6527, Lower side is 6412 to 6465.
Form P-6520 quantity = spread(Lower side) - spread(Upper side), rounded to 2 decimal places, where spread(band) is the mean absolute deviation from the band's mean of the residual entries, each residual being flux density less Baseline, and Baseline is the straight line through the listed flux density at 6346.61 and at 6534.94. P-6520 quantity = -0.15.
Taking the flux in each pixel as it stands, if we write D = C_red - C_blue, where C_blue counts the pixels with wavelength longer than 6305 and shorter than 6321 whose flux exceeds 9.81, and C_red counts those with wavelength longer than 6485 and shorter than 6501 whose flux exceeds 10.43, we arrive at -4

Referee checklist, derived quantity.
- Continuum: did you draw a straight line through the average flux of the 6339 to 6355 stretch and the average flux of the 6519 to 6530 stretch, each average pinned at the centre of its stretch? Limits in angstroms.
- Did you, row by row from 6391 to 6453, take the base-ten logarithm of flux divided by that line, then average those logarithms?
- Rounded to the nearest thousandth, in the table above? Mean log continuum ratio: -0.001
